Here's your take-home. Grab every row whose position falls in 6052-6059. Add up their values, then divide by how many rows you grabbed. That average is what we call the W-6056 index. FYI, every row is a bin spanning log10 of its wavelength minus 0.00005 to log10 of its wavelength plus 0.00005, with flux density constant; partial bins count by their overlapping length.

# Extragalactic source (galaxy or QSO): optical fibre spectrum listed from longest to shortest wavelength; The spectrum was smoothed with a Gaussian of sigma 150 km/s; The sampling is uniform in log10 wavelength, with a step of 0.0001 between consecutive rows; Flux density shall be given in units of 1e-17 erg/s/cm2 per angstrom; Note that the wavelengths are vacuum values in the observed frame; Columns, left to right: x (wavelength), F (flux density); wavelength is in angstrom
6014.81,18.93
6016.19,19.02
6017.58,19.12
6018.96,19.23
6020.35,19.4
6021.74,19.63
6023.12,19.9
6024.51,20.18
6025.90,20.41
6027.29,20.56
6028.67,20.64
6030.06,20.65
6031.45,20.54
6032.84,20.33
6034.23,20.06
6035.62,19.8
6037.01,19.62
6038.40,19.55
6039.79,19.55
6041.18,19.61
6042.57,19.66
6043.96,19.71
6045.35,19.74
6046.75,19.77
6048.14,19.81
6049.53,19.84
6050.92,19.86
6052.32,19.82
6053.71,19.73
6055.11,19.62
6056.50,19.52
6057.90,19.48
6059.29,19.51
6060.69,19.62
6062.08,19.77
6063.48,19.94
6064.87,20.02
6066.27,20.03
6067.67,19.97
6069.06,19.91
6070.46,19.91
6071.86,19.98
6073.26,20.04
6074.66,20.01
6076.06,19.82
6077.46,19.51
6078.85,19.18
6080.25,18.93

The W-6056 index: 19.6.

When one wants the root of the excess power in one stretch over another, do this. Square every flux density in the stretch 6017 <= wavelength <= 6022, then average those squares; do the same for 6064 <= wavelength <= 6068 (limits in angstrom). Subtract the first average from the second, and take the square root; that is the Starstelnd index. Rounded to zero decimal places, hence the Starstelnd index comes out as 5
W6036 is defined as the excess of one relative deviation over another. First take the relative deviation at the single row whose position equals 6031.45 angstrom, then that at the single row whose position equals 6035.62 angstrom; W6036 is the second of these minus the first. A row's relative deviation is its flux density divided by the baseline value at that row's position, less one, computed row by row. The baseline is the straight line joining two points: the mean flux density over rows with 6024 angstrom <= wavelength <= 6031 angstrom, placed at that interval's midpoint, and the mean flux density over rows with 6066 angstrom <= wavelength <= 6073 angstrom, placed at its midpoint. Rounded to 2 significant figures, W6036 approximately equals -0.034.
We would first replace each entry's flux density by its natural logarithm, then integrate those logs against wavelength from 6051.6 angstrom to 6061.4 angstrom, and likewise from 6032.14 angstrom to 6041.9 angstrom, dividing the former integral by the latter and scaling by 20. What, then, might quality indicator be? 20.01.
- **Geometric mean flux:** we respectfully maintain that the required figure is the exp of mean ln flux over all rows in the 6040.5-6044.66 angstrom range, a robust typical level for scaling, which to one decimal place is 19.7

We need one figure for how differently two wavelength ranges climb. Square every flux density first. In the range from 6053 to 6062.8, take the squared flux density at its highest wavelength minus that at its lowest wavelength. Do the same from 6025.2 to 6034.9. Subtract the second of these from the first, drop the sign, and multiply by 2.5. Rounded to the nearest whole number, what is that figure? 39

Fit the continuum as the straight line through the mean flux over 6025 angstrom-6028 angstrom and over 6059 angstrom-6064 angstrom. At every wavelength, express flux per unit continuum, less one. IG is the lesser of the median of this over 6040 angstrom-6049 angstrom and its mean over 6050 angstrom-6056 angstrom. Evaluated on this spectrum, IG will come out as -0.0178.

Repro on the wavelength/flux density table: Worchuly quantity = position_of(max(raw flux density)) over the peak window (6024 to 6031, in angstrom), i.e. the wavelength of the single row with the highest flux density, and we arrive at 6030.06 angstrom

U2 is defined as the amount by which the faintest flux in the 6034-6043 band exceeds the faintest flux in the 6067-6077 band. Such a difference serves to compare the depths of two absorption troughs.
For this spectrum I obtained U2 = -0.3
